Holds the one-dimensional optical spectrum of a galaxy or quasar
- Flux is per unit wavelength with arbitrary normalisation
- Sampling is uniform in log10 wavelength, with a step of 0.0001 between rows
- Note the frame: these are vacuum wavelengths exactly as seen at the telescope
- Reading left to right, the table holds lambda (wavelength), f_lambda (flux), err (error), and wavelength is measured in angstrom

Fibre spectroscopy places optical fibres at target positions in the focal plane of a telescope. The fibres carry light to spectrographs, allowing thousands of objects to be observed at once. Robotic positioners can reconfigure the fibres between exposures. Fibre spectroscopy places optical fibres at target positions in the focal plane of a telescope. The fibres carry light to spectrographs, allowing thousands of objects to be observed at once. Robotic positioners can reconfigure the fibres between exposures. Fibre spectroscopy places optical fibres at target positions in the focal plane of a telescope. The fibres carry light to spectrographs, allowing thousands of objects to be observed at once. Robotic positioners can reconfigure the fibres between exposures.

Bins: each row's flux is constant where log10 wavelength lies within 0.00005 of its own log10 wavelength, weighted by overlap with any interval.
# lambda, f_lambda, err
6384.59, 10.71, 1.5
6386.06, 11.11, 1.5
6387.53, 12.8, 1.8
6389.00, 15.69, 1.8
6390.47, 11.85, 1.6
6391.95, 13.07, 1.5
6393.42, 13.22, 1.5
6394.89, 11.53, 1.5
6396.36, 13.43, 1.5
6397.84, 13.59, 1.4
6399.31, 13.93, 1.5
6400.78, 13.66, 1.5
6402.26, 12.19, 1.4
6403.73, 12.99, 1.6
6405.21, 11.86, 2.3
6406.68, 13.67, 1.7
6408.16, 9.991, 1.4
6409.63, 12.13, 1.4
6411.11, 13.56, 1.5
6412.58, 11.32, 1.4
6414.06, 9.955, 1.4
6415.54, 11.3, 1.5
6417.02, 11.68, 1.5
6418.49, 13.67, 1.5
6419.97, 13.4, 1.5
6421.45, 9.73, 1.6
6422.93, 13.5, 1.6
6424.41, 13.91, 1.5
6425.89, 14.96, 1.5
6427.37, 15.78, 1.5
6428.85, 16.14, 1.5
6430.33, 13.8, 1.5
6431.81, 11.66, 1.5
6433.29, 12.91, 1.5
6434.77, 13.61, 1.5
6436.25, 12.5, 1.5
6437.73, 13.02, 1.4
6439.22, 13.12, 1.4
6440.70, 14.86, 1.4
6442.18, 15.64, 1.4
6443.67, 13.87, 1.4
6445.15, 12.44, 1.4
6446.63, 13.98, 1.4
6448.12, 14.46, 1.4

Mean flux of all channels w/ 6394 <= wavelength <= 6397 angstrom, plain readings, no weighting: 12.5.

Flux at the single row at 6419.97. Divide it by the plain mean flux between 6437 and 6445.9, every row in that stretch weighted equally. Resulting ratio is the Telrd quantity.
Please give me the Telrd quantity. 0.97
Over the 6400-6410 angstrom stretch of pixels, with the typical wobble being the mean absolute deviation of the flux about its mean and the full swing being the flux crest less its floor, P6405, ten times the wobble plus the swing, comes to 13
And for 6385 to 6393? 16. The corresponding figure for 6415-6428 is 21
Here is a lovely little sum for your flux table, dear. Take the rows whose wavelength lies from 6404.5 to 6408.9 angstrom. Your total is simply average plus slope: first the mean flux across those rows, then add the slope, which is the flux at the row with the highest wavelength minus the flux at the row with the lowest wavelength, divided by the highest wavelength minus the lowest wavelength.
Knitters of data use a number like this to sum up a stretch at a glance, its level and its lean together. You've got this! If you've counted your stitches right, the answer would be 11.2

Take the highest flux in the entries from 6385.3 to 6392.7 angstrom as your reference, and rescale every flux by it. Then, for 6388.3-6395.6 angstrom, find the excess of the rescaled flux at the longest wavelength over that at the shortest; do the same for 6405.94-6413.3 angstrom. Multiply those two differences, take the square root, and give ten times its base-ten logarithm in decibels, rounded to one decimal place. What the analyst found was -7.0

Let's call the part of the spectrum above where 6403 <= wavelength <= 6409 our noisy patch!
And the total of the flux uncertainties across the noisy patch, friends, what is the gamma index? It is 7.0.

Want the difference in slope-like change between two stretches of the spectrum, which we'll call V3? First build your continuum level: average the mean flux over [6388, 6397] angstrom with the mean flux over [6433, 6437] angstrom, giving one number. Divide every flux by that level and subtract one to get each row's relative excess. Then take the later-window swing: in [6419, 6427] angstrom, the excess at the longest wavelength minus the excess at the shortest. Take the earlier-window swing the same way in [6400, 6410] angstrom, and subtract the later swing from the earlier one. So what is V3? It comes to -0.24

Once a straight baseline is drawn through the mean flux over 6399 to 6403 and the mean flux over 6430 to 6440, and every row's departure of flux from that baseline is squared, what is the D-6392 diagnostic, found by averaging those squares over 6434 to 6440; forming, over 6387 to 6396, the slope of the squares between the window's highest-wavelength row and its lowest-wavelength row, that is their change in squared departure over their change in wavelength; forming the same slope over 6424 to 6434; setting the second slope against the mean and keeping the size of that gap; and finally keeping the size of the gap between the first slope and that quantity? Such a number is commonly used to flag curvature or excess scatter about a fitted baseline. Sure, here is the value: 0.1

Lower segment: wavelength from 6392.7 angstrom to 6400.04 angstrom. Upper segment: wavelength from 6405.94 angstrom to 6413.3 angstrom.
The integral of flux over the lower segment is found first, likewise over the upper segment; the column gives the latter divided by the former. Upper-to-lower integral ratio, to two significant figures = 0.93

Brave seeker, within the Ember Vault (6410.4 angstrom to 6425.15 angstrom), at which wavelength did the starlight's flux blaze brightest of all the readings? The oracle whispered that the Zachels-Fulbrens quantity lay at 6424.41 angstrom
